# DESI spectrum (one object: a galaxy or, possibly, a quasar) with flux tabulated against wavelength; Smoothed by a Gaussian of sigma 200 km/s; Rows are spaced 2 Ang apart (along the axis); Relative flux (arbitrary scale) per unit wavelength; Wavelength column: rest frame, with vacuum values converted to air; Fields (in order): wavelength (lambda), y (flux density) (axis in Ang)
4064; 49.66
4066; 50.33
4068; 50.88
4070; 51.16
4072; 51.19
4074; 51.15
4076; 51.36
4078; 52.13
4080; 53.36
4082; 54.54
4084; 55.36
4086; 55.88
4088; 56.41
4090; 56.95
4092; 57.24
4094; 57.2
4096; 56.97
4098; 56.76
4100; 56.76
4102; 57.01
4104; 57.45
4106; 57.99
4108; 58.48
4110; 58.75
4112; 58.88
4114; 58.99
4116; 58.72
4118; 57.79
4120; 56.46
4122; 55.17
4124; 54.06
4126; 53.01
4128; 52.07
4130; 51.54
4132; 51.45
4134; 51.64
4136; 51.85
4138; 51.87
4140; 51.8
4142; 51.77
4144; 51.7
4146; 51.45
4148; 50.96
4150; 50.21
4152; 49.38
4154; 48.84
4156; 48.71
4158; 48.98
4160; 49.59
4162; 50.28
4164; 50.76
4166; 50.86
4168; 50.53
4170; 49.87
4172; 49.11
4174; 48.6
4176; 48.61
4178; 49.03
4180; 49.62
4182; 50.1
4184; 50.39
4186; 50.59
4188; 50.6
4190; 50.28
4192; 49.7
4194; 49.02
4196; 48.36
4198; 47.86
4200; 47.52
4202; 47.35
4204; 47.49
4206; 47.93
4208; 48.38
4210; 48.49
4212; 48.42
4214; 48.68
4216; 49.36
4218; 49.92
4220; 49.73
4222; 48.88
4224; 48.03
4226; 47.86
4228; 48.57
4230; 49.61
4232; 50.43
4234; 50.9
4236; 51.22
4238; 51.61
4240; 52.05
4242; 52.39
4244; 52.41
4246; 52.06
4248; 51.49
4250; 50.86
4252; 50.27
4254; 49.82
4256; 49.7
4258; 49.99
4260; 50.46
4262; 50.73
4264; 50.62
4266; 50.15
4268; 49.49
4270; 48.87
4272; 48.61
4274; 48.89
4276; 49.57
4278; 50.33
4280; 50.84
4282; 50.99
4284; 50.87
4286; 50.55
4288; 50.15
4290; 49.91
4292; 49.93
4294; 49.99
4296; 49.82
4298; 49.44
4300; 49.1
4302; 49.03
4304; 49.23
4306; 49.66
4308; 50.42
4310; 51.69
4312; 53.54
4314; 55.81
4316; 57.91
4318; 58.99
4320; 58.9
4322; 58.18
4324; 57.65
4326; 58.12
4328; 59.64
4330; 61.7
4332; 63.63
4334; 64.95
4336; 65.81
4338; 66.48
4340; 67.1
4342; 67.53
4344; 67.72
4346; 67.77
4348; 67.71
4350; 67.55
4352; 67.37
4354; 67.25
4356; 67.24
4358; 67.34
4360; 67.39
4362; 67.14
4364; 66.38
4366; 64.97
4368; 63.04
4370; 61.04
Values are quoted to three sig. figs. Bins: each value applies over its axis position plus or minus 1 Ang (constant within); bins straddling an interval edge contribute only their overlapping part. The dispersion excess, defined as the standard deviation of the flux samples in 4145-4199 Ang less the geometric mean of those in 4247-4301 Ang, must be -49.1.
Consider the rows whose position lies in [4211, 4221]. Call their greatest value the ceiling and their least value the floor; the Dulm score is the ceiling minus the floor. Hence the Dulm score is 1.50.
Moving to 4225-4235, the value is 3.04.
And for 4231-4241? 1.62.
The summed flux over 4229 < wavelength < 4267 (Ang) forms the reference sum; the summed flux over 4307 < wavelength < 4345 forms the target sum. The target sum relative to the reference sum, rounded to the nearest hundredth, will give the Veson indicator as 1.19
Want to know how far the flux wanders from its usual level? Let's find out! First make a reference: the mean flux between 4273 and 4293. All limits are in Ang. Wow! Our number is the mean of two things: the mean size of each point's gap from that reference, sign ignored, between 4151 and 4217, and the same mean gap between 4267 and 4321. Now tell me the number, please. 1.5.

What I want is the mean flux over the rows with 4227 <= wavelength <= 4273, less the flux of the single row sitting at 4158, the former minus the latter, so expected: 1.6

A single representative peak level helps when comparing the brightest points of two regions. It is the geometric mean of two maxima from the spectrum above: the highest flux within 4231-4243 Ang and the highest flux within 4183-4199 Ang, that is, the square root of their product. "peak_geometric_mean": 51.5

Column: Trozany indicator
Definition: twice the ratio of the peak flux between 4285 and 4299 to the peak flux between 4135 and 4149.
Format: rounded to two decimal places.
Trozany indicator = 1.95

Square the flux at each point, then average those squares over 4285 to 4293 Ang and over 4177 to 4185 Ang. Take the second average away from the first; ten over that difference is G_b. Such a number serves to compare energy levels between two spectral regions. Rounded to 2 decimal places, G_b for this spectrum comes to 0.29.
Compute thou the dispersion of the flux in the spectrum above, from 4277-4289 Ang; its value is 0.3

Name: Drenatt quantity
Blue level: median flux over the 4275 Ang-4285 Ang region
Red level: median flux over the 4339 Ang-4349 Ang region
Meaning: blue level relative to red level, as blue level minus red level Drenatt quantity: -17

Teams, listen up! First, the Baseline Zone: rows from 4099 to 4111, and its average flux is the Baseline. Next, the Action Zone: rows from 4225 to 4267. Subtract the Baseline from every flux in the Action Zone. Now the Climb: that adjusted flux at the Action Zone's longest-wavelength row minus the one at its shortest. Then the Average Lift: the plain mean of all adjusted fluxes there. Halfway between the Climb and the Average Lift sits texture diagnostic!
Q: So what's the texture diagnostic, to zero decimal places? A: -2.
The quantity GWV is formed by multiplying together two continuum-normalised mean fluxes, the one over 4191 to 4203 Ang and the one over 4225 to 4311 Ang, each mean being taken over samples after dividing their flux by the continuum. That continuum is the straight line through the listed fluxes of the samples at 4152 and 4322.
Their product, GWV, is 0.85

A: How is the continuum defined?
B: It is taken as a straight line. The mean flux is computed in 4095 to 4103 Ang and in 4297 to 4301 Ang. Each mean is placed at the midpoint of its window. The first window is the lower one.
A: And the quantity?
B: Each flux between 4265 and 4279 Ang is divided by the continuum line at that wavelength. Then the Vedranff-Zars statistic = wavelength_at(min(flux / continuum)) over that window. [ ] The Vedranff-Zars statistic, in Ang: 4272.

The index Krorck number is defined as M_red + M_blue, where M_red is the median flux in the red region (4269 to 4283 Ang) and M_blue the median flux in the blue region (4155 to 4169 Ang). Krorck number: 100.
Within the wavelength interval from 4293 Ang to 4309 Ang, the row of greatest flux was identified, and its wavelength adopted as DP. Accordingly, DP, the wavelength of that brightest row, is 4308 Ang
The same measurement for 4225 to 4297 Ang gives 4244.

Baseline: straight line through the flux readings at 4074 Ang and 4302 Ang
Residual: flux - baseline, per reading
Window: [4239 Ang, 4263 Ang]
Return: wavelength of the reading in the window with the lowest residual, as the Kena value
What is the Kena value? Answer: 4256 Ang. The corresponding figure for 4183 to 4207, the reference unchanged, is 4202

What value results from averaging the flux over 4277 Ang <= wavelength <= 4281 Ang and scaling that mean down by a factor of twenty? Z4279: 2.53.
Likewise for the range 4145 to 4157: 2.50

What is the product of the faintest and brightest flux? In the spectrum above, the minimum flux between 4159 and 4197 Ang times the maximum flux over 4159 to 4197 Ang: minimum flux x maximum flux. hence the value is 2460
